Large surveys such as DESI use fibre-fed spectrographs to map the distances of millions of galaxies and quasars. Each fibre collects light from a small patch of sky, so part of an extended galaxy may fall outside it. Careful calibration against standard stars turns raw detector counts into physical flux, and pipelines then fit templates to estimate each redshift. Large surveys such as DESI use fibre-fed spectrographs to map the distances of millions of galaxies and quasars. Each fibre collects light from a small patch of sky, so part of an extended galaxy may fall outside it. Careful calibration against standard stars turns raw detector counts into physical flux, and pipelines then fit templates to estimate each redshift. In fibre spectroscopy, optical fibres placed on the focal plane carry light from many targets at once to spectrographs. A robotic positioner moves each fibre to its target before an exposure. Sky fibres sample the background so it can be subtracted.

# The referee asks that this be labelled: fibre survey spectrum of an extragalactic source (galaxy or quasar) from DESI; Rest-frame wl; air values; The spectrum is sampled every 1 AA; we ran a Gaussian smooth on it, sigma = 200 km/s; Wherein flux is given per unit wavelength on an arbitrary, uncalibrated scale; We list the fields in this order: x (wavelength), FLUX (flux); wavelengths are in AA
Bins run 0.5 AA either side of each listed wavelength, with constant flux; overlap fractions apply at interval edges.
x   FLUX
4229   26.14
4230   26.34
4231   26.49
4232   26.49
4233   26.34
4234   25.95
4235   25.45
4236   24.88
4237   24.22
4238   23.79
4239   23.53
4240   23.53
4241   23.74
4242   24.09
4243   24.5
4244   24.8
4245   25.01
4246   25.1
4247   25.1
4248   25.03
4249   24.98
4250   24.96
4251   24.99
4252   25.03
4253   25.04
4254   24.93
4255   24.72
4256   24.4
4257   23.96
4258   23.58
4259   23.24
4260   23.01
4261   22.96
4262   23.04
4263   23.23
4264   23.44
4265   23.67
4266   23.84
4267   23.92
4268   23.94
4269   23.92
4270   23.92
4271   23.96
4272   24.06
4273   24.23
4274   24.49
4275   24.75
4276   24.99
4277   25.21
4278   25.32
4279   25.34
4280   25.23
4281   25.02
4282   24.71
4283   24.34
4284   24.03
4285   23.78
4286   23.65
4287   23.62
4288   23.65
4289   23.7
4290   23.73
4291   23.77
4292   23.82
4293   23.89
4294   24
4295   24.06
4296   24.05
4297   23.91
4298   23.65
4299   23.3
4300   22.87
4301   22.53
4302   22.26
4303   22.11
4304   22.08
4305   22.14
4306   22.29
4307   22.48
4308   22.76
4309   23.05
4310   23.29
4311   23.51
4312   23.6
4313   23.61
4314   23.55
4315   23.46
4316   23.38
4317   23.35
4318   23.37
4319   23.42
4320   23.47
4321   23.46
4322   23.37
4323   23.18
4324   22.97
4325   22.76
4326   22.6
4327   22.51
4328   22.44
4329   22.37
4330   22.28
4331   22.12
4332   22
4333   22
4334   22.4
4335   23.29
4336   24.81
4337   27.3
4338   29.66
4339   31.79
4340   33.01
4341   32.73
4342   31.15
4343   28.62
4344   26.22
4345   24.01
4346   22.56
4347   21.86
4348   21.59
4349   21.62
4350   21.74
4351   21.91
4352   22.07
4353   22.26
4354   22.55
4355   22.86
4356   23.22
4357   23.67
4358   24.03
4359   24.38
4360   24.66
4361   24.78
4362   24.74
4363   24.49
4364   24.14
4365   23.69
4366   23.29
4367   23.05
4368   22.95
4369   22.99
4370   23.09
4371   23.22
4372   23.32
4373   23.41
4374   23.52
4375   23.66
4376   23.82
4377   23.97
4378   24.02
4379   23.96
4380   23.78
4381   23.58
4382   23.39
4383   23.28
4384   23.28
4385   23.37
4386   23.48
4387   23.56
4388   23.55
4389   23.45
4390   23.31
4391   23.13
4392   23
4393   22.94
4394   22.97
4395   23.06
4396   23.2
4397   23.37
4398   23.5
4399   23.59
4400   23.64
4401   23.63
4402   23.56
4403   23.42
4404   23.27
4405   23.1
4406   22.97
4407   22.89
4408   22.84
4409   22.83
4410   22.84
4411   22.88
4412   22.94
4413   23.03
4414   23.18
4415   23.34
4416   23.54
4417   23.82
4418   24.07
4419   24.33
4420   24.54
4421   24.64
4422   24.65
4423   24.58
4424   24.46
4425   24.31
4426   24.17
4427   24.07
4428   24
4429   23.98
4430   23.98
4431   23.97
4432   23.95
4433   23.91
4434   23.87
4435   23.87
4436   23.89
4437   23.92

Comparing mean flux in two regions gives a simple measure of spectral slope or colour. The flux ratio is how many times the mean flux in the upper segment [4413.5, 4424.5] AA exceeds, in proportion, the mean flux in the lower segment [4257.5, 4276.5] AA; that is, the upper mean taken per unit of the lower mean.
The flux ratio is 1.01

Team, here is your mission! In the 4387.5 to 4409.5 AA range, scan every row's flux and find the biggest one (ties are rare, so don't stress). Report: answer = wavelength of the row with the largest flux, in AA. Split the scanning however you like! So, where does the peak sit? 4400 AA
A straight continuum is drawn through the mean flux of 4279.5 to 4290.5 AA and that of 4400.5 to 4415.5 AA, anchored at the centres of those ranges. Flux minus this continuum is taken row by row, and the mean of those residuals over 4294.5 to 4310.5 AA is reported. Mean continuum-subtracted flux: -1.06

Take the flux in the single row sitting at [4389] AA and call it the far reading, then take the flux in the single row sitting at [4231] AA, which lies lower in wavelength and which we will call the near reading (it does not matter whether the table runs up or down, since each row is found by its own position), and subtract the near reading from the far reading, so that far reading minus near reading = -3.0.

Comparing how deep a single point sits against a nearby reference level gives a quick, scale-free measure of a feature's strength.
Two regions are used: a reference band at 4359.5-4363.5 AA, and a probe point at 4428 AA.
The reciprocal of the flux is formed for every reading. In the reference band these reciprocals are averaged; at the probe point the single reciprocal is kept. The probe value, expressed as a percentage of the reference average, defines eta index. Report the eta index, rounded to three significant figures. 103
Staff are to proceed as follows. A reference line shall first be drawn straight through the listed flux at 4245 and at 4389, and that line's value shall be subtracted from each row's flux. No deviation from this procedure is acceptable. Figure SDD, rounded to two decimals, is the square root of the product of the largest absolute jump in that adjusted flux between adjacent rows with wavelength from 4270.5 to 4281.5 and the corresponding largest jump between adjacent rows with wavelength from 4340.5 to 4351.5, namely 0.83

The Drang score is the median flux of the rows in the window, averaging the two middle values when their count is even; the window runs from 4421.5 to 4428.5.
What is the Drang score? 24.31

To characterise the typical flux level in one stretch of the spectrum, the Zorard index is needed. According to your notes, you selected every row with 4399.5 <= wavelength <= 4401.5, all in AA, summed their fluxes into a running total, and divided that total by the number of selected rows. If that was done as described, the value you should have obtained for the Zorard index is 23.6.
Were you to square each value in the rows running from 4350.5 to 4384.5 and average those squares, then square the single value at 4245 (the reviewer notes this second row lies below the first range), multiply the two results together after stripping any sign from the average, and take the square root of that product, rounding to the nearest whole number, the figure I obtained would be 588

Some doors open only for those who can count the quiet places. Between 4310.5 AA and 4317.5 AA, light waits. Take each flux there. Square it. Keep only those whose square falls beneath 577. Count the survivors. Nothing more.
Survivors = 7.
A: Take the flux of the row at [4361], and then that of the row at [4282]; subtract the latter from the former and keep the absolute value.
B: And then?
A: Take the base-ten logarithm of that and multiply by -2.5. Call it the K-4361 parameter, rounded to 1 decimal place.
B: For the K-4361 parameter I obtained 2.9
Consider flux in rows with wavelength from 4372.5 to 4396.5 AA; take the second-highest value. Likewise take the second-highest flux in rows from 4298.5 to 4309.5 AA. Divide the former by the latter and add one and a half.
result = 2.54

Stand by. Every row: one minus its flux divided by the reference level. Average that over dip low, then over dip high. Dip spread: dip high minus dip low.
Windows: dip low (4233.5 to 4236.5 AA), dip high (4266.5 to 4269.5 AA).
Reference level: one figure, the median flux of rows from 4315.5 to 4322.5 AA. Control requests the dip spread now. 0.06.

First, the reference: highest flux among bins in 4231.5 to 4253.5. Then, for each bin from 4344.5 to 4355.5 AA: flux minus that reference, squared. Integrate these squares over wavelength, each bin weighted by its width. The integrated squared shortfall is 200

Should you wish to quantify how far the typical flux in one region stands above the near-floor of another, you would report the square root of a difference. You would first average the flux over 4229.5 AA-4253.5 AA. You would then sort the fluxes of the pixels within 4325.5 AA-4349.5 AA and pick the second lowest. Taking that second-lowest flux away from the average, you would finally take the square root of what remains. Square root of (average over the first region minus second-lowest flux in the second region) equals 1.83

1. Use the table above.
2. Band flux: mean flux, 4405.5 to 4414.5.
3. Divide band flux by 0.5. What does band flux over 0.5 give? 45.9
